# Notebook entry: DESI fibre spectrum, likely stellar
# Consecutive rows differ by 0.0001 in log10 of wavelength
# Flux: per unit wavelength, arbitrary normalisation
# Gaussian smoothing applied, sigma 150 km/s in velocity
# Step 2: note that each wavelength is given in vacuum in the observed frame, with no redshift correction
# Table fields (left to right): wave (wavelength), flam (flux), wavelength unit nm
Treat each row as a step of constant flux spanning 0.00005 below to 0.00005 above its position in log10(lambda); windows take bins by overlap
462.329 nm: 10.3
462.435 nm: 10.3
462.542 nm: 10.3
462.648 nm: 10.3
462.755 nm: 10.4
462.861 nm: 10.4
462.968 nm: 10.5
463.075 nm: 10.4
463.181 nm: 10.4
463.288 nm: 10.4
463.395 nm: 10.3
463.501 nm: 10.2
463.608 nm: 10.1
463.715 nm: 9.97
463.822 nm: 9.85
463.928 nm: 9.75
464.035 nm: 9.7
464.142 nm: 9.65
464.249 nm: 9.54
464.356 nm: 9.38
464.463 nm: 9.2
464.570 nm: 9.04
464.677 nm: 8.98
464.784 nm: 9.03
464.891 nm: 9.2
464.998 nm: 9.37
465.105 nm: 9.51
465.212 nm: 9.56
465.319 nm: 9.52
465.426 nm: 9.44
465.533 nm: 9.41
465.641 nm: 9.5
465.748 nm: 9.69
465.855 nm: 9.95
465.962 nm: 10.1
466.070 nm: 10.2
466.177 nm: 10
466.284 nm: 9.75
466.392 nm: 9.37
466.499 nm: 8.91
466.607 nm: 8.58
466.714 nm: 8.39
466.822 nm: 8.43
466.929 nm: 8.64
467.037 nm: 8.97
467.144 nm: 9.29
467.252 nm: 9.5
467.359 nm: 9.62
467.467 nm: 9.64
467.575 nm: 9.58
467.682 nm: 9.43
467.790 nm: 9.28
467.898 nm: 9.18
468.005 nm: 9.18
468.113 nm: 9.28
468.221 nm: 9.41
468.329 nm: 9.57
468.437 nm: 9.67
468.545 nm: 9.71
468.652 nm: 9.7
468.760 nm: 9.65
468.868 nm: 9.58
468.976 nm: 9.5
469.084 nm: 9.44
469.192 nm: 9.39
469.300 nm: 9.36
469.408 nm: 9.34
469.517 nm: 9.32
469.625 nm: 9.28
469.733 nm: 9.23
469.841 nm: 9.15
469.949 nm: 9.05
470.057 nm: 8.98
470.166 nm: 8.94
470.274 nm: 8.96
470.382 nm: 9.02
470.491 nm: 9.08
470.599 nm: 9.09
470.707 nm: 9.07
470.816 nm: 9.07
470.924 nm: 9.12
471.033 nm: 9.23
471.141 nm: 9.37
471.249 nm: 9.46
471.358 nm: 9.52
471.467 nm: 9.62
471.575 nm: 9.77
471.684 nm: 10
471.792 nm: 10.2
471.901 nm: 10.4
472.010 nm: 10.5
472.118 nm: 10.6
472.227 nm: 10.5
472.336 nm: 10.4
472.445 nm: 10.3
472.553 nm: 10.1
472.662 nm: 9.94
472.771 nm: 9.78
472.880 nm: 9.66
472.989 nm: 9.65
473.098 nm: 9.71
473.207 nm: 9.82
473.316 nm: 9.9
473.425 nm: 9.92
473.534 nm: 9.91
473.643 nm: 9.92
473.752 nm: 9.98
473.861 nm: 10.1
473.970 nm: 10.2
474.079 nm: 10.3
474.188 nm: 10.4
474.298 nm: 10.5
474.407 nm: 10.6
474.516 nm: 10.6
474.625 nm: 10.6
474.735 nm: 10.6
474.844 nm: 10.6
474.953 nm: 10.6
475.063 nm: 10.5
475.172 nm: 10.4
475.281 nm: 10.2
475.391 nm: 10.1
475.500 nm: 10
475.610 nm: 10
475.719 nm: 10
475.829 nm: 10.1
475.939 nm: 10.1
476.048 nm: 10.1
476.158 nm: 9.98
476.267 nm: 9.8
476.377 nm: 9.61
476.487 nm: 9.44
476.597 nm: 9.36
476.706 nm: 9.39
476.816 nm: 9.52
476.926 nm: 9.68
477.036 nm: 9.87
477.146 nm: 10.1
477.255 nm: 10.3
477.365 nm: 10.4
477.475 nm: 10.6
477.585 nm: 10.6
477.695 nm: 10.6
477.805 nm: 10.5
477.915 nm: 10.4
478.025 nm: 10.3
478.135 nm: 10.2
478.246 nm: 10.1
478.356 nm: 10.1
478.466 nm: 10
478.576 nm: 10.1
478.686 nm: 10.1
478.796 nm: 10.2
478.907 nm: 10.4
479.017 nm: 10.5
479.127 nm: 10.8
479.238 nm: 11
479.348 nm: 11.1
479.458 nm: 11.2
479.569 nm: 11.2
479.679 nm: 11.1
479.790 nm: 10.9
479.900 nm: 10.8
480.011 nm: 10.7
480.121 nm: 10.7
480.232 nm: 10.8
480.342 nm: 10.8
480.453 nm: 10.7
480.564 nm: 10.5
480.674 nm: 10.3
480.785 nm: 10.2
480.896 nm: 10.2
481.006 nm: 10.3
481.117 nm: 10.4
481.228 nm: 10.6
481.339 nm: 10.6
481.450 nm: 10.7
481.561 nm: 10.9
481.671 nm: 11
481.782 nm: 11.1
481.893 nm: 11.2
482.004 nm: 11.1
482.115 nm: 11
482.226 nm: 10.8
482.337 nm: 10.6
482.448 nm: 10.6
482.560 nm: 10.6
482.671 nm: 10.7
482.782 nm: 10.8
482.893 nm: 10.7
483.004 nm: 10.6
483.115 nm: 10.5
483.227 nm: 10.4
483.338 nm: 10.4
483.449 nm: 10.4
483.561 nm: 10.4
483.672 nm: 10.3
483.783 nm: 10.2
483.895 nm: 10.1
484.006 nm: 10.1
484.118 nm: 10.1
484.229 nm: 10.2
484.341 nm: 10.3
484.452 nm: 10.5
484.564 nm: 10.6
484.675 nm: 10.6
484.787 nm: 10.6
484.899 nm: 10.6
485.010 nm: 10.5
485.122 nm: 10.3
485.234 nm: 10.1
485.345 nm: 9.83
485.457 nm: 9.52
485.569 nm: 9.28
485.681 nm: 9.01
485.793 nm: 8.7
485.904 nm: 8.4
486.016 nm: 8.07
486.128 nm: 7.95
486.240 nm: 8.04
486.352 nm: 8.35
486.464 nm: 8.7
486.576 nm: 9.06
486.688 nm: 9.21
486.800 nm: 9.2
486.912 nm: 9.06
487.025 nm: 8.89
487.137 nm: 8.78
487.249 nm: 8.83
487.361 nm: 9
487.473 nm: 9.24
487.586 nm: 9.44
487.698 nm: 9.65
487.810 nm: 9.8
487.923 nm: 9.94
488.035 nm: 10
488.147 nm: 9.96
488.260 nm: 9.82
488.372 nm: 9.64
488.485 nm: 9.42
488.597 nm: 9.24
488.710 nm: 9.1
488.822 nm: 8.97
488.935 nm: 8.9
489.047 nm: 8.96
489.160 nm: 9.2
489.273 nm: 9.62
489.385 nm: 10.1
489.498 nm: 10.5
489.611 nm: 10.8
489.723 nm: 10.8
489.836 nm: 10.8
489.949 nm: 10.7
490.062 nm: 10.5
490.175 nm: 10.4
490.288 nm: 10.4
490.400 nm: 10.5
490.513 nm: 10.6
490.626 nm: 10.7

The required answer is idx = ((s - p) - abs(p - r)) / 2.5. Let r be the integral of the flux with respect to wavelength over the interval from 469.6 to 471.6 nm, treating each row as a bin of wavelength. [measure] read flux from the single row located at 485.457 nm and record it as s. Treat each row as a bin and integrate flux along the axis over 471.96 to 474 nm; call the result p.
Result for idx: -5.22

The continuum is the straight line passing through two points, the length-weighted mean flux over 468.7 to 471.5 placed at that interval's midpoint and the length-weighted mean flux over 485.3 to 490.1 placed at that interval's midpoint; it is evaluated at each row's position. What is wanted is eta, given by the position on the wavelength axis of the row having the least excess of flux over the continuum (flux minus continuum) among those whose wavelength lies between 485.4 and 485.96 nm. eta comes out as 485.904 nm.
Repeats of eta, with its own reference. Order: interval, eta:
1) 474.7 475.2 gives 475.172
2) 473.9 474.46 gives 473.970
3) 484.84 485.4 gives 485.345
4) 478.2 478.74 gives 478.466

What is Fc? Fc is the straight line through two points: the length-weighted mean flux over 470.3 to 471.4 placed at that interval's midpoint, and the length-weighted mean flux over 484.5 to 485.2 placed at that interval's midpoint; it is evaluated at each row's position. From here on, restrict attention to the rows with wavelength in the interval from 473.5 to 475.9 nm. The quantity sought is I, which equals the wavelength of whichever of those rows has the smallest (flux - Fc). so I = 475.719 nm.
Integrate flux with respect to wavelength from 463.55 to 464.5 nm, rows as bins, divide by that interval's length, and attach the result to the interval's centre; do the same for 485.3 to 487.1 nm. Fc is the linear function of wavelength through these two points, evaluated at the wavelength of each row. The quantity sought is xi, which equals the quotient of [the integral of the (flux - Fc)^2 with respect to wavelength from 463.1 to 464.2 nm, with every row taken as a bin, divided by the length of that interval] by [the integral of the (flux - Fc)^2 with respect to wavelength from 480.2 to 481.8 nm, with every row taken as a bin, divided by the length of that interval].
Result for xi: 0.1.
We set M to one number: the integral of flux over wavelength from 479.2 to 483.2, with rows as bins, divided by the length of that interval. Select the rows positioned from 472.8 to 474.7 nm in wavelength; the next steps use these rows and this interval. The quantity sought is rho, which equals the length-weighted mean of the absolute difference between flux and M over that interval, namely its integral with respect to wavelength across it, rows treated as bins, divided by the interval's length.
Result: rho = 0.6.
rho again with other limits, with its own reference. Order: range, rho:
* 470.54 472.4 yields 1.0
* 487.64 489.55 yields 1.2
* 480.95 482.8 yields 0.2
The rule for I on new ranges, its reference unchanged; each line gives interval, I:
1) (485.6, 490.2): 486.128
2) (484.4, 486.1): 486.016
